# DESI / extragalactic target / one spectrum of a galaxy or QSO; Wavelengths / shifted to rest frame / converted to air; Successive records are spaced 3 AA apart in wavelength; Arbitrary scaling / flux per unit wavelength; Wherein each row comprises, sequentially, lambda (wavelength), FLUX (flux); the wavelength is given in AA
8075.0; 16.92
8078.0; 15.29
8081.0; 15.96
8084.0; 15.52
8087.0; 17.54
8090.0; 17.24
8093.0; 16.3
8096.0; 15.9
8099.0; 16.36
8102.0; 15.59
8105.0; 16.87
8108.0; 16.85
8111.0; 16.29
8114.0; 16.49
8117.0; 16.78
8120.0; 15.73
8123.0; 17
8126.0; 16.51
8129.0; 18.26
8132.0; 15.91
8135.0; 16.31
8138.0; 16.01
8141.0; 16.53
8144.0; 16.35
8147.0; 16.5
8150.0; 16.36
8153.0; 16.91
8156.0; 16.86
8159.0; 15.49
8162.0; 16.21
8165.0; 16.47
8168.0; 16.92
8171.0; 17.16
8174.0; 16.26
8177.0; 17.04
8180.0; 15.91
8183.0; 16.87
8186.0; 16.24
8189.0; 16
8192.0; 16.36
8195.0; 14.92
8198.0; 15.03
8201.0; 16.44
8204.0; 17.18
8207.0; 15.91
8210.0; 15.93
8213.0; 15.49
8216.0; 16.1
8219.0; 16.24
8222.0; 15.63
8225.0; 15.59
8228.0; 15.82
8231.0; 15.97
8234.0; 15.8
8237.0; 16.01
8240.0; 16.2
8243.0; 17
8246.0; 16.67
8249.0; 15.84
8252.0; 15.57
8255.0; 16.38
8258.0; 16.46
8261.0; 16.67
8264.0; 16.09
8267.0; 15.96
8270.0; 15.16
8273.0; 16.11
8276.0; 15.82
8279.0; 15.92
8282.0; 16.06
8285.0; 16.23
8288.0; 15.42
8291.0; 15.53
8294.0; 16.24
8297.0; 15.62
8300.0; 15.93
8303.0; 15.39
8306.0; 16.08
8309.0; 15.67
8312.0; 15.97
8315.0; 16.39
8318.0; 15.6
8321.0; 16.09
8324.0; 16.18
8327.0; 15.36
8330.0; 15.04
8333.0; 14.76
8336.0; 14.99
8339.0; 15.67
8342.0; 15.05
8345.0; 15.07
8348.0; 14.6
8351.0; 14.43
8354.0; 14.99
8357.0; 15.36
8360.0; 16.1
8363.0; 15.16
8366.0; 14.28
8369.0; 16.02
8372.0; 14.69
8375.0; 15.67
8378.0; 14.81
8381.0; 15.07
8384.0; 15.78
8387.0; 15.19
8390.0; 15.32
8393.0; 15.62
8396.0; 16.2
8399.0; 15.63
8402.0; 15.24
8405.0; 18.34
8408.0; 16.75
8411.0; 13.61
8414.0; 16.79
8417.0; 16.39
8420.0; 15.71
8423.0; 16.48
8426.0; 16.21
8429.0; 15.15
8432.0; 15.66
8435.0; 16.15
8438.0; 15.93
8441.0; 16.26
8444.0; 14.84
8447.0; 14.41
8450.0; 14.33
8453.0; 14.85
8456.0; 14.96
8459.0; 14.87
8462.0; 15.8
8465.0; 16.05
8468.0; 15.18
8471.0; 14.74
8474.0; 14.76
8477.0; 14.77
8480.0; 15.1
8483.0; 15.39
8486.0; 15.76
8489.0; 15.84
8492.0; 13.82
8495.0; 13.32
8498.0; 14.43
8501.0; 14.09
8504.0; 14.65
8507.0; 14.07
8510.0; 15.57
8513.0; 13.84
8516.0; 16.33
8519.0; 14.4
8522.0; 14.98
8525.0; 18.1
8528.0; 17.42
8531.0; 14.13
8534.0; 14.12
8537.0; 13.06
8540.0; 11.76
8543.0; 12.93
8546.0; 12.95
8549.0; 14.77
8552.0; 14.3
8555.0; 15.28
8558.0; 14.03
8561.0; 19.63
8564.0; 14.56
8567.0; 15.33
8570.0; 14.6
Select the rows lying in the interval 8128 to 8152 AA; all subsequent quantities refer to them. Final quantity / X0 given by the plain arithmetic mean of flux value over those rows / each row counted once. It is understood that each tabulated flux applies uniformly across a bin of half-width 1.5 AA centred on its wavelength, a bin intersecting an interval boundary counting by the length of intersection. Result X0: 16.5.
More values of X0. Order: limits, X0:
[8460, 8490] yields 15.3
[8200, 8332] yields 16.0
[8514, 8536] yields 15.6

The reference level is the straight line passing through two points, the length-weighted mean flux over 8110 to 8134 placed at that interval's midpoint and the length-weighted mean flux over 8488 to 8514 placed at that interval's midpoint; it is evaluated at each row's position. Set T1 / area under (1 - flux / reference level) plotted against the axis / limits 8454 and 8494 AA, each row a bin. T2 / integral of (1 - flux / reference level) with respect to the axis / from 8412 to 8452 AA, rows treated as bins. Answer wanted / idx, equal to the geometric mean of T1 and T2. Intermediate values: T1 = -1.6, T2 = -2.39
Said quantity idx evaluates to 2.0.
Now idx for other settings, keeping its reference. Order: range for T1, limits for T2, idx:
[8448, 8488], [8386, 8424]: 1.9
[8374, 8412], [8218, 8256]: 0.6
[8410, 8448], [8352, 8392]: 0.8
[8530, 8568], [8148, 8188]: 0.5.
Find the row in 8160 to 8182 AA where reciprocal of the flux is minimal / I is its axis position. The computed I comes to 8171.0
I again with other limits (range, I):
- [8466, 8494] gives 8489.0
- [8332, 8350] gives 8339.0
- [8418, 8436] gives 8423.0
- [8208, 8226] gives 8219.0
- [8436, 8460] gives 8441.0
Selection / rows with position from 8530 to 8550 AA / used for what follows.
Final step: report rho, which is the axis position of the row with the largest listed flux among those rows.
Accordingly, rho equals 8549.0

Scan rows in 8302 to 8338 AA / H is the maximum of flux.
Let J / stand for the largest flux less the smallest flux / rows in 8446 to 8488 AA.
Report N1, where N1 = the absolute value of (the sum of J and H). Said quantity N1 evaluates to 18.1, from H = 16.39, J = 1.72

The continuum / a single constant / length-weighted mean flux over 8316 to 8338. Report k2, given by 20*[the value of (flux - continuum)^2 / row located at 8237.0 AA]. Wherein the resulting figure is 6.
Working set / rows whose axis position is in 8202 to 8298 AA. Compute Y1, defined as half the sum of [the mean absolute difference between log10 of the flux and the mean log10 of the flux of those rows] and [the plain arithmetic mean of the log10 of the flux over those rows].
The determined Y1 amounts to 0.607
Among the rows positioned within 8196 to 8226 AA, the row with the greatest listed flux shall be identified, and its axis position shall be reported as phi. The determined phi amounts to 8204.0 AA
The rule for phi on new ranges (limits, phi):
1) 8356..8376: 8360.0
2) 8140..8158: 8153.0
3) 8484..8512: 8489.0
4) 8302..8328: 8315.0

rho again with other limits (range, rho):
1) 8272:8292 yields 8285.0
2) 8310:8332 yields 8315.0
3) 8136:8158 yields 8153.0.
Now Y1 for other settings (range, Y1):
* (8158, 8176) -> 0.613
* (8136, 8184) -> 0.613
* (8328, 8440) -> 0.604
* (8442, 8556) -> 0.596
